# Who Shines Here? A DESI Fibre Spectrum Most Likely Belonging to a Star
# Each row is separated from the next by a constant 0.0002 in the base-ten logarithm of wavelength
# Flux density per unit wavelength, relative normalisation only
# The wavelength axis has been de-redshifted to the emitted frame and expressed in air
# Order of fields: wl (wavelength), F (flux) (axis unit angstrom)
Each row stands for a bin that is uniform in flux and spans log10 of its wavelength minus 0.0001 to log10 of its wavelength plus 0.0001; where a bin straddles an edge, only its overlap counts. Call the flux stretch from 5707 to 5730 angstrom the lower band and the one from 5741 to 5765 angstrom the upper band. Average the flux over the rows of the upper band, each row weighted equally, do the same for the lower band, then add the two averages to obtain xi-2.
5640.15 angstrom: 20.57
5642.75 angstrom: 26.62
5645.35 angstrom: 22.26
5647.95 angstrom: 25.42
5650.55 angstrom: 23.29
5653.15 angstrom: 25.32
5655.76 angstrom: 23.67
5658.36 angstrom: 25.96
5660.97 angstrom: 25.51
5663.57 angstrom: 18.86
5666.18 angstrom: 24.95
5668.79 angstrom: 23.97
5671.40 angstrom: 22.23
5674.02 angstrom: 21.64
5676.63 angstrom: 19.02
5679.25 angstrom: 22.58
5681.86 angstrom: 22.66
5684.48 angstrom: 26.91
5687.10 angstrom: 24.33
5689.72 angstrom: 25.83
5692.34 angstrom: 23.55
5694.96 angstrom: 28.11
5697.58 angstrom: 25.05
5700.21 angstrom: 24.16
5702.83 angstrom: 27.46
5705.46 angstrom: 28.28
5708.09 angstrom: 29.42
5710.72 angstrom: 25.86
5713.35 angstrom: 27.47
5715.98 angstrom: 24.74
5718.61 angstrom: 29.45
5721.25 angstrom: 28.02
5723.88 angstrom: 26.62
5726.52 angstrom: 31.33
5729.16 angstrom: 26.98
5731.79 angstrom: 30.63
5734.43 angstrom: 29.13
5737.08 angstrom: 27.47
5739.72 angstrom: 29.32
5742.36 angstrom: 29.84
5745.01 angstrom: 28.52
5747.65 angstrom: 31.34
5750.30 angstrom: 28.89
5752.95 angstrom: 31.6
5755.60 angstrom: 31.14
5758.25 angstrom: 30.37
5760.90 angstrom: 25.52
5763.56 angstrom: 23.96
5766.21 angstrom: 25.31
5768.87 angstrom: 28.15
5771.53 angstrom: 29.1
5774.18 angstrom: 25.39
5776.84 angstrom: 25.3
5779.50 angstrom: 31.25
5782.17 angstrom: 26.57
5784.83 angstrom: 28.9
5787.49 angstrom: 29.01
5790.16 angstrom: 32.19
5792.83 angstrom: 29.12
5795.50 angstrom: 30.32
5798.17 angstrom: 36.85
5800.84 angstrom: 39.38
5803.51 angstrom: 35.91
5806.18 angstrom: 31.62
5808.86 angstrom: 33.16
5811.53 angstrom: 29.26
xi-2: 56.8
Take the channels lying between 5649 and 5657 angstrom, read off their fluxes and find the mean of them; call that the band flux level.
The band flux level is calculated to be 24.1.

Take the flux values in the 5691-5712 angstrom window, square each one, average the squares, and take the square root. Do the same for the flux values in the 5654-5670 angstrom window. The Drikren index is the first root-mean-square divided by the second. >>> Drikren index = 1.11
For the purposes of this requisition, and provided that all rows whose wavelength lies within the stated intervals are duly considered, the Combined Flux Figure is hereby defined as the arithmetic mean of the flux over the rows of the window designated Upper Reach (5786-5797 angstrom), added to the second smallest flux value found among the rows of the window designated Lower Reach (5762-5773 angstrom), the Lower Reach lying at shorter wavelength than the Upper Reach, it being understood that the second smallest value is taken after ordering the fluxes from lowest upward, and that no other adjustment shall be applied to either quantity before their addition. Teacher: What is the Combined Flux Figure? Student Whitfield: 55.5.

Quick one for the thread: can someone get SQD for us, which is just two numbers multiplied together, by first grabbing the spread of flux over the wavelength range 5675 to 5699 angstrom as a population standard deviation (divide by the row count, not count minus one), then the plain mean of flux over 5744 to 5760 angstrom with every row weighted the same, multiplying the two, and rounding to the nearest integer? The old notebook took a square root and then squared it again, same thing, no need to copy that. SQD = 77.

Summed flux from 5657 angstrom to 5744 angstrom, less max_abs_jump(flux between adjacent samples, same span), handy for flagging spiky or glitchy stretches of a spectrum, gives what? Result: 851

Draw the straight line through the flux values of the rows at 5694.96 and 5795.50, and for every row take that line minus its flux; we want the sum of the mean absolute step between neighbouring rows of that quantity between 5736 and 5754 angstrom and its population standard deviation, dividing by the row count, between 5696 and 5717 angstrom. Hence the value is 3.7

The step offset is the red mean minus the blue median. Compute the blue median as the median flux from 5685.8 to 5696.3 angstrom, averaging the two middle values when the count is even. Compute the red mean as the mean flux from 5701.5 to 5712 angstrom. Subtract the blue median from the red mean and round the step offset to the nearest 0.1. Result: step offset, 2.7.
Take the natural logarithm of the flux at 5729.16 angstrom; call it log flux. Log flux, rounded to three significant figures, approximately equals 3.30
